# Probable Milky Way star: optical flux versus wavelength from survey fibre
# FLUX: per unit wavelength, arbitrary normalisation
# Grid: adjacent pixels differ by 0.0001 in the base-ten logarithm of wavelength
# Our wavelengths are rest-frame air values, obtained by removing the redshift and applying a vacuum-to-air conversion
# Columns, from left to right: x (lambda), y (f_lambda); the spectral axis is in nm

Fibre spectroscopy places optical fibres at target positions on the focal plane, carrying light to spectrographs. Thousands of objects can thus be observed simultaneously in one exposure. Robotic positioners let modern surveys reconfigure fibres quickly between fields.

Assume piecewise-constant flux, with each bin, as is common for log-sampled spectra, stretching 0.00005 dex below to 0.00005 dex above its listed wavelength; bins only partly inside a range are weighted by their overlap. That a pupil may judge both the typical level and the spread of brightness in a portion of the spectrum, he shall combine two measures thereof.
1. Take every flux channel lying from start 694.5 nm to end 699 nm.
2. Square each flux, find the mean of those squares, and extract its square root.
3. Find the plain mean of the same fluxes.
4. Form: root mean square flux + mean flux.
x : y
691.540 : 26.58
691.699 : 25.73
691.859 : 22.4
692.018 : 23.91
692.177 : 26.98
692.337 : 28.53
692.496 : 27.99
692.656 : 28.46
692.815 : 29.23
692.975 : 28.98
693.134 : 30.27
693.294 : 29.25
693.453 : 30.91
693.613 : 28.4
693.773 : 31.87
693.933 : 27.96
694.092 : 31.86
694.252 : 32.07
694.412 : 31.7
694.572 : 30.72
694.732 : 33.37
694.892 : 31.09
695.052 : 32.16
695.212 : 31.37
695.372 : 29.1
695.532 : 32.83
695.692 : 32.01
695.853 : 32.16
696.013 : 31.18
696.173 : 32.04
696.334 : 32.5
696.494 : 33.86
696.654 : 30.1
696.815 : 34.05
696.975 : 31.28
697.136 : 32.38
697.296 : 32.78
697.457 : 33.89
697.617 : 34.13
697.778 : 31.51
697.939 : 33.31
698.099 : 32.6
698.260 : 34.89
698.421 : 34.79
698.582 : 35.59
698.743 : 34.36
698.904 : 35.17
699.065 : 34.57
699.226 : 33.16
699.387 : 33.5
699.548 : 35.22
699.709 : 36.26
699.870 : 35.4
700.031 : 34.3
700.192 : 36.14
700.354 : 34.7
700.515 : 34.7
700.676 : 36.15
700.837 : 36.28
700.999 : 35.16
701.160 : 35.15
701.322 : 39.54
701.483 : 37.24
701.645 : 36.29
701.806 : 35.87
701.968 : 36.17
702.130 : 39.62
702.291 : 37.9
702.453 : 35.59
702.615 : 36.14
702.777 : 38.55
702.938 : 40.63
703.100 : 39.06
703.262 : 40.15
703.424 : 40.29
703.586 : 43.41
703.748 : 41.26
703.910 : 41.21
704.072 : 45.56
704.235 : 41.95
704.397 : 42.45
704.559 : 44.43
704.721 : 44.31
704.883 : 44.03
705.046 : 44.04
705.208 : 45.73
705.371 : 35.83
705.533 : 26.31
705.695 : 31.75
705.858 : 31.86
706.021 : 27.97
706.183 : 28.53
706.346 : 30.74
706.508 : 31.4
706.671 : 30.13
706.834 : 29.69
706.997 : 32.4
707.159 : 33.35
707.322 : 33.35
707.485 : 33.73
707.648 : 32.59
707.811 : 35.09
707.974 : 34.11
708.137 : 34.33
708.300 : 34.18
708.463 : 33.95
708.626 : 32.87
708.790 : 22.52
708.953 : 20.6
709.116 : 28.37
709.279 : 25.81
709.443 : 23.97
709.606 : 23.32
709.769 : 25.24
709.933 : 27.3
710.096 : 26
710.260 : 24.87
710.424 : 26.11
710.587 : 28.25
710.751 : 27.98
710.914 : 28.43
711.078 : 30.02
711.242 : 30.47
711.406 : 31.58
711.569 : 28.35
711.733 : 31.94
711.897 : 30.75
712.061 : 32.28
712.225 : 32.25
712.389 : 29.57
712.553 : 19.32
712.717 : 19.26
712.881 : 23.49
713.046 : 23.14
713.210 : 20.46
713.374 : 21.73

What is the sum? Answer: 65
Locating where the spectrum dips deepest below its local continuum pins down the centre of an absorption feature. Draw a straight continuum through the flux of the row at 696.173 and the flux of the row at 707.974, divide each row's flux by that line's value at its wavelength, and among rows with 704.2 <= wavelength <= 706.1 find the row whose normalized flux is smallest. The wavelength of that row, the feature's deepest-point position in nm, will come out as 705.533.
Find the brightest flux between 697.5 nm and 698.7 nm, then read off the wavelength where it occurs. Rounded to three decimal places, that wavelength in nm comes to 698.582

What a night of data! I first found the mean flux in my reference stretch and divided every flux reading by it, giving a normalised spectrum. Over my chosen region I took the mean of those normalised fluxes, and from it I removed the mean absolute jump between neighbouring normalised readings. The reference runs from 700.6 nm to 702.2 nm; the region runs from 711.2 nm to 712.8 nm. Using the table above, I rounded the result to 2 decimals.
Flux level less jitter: 0.71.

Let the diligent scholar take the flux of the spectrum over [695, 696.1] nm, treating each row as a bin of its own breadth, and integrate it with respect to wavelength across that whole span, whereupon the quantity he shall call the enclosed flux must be 35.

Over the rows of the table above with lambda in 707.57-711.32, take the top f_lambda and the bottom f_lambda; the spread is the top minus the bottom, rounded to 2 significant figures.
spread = 14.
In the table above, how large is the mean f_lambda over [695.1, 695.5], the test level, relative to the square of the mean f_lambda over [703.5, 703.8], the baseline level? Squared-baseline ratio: 0.017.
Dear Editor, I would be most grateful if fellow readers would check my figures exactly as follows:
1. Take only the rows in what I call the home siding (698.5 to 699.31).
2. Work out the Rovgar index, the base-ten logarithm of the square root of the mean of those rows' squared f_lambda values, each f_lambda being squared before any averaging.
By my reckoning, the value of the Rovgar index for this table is 1.54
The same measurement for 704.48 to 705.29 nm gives 1.65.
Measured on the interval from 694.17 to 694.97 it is 1.50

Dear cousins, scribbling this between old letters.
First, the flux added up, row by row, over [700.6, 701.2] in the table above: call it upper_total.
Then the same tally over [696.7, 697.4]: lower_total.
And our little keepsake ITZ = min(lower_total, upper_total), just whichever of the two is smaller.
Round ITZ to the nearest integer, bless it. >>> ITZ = 130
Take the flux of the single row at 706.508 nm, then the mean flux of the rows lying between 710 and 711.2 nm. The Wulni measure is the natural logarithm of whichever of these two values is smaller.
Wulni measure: 3.31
